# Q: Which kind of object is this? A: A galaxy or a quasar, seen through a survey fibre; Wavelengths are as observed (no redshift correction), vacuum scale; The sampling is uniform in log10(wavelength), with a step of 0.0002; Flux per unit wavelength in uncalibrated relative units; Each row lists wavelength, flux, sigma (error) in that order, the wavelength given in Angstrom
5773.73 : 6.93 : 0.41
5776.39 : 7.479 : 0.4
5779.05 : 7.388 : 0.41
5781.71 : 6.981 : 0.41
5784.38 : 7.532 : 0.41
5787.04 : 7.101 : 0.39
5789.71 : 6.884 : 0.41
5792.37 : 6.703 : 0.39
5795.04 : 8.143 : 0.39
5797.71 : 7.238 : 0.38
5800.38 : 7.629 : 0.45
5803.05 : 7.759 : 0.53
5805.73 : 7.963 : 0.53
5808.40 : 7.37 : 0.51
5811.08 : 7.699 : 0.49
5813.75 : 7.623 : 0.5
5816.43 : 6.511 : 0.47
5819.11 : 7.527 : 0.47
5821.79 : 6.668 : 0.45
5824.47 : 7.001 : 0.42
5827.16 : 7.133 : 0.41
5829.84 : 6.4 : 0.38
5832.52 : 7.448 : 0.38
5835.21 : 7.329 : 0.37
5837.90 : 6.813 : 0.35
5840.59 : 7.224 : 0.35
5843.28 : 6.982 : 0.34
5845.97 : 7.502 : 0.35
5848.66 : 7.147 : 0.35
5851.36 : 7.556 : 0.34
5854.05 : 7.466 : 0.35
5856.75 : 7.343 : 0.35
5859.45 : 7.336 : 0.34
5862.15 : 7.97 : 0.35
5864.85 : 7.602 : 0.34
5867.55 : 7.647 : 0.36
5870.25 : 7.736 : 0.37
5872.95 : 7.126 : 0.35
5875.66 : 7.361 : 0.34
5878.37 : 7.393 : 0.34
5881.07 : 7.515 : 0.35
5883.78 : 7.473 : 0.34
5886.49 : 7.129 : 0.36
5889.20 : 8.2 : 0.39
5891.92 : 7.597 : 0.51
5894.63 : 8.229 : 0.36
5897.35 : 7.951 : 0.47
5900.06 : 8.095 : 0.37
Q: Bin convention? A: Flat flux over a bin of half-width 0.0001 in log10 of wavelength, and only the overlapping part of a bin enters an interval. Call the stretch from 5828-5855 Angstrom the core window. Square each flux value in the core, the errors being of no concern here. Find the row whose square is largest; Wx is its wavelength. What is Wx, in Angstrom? 5851.36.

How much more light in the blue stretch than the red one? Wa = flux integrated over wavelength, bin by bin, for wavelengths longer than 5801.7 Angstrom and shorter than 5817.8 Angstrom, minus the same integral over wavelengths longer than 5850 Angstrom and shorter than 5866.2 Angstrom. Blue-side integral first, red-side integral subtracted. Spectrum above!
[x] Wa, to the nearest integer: -2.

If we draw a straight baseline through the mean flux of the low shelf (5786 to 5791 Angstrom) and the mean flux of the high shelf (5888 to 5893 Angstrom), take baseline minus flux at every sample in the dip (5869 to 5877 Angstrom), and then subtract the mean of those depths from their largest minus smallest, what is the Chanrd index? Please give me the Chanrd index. 0.30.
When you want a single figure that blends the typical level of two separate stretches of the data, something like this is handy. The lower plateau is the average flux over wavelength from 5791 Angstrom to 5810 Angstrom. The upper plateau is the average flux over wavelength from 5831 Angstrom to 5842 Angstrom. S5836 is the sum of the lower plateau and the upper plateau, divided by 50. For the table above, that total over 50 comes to 0.295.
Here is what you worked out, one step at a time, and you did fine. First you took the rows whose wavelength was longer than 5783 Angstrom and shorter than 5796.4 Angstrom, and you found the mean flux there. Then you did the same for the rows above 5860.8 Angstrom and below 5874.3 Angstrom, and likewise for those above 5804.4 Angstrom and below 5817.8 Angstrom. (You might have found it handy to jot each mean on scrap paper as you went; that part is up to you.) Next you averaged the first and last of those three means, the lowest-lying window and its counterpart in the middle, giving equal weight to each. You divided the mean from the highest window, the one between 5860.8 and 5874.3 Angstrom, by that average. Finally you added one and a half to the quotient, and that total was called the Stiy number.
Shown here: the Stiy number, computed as 2.54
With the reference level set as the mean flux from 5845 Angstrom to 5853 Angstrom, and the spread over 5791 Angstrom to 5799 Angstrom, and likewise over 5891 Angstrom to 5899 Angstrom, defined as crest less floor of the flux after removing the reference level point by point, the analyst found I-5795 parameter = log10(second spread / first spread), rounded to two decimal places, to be -0.36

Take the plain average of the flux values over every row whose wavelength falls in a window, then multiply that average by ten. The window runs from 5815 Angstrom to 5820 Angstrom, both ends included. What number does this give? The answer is 70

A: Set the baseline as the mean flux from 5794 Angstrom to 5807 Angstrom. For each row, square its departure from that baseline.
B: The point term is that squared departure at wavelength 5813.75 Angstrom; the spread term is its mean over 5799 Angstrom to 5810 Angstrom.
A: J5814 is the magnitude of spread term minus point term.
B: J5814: 0.04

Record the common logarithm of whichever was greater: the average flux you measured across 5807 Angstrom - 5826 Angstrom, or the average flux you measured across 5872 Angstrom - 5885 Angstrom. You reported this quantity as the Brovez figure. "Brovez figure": 0.868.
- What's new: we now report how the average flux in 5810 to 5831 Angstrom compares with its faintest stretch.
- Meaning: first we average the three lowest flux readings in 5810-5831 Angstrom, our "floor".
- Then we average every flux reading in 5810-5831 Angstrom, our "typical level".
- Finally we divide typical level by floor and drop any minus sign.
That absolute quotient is 1.08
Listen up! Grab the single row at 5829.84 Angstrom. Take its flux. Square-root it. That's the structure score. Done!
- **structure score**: 2.53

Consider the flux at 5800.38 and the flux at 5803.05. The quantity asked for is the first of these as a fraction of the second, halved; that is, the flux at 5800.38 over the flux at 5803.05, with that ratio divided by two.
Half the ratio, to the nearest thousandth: 0.492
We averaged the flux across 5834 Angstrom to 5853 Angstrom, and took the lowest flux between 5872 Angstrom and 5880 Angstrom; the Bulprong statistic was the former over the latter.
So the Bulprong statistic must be 1.01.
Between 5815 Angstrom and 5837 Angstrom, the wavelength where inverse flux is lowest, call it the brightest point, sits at 5819.11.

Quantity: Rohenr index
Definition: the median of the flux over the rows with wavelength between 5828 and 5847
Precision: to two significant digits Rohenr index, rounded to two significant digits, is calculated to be 7.2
